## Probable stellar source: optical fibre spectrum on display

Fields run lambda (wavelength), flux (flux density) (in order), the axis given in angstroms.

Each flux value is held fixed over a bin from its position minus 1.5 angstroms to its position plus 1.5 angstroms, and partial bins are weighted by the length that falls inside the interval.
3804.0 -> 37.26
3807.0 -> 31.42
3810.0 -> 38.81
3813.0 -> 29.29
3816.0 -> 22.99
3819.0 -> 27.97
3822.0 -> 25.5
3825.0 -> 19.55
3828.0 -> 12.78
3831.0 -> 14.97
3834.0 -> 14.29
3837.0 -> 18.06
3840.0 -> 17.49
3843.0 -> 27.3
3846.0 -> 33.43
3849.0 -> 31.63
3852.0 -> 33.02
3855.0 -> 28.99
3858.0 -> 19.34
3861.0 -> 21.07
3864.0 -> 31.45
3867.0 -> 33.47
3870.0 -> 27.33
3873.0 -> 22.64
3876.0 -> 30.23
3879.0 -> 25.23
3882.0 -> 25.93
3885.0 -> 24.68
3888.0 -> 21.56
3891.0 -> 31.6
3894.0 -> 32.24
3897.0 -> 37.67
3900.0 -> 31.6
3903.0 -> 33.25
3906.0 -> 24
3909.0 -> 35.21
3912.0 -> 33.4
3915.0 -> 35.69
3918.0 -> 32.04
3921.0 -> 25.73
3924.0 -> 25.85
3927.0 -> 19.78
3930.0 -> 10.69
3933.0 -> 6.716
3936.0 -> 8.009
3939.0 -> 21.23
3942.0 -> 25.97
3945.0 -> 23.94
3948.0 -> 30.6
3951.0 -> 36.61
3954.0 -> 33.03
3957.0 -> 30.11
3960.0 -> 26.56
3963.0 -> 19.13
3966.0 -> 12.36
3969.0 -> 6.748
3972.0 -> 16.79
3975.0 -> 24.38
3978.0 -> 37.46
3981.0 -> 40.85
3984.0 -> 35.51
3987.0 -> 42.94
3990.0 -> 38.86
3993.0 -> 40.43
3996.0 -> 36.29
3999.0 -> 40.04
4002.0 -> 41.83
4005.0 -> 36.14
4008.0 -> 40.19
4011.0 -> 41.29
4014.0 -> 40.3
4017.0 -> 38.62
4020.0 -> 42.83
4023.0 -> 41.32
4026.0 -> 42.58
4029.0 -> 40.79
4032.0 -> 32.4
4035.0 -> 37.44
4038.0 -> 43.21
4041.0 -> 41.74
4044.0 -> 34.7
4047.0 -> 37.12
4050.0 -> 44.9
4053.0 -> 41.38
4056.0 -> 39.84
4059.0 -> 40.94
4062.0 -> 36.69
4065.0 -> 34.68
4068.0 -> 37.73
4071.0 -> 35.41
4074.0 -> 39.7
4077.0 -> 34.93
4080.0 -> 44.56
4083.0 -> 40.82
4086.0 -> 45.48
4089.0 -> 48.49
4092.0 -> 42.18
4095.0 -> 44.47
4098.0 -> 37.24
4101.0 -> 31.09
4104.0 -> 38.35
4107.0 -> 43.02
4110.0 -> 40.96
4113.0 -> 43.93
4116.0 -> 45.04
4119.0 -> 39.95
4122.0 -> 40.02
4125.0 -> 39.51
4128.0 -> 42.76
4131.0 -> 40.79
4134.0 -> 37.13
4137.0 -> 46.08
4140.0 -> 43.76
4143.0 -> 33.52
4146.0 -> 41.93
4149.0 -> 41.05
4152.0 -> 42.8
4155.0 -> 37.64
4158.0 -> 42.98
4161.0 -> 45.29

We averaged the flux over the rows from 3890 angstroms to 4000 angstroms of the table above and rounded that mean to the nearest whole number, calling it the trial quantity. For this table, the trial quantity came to 28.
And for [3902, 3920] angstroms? 32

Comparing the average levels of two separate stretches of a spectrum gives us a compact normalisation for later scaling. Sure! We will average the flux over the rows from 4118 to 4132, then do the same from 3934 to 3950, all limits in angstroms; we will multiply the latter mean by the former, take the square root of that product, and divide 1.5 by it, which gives 0.050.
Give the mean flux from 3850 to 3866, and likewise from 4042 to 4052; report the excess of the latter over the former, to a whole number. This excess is 12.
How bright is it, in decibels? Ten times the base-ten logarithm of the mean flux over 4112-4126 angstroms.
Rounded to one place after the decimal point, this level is 16.2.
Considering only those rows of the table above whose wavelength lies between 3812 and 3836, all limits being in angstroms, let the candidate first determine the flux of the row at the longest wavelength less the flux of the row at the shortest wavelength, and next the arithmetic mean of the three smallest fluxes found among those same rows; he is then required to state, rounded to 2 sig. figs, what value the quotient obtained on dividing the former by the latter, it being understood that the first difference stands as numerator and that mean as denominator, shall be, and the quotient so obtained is -1.1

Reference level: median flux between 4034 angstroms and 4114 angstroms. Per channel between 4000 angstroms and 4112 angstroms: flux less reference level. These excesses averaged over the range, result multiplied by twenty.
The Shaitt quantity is -19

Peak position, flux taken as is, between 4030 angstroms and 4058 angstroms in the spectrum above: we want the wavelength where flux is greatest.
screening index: 4050.0 angstroms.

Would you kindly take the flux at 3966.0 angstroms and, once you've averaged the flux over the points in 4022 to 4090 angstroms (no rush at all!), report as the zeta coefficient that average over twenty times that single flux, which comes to 0.16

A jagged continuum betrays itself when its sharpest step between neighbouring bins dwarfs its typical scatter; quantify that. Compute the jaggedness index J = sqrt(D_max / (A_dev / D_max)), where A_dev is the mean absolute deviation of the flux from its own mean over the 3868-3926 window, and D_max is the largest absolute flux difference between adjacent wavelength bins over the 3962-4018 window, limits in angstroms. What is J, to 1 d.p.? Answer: 6.3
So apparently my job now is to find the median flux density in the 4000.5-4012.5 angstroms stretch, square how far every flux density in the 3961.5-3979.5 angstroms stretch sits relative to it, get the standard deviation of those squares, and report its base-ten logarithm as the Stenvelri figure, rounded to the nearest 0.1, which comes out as 2.6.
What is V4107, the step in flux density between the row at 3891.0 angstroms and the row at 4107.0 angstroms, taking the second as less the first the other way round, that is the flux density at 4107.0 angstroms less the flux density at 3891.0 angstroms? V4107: 11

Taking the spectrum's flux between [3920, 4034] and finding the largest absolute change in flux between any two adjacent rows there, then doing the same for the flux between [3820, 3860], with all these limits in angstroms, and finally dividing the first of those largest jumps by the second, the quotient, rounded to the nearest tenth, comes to 1.3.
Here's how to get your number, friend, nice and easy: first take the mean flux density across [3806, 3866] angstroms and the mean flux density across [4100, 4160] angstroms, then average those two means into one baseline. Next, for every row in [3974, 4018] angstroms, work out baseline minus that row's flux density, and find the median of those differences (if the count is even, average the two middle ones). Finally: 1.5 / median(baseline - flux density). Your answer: -0.2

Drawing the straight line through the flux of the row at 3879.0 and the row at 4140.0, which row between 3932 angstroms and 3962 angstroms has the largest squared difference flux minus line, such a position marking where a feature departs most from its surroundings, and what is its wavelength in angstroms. 3933.0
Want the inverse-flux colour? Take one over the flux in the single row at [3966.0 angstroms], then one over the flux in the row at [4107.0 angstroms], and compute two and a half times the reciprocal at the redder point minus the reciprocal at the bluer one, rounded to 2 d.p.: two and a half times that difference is -0.14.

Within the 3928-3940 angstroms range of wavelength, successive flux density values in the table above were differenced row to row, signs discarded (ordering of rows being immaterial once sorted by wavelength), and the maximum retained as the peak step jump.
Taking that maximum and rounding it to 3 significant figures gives 13.2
